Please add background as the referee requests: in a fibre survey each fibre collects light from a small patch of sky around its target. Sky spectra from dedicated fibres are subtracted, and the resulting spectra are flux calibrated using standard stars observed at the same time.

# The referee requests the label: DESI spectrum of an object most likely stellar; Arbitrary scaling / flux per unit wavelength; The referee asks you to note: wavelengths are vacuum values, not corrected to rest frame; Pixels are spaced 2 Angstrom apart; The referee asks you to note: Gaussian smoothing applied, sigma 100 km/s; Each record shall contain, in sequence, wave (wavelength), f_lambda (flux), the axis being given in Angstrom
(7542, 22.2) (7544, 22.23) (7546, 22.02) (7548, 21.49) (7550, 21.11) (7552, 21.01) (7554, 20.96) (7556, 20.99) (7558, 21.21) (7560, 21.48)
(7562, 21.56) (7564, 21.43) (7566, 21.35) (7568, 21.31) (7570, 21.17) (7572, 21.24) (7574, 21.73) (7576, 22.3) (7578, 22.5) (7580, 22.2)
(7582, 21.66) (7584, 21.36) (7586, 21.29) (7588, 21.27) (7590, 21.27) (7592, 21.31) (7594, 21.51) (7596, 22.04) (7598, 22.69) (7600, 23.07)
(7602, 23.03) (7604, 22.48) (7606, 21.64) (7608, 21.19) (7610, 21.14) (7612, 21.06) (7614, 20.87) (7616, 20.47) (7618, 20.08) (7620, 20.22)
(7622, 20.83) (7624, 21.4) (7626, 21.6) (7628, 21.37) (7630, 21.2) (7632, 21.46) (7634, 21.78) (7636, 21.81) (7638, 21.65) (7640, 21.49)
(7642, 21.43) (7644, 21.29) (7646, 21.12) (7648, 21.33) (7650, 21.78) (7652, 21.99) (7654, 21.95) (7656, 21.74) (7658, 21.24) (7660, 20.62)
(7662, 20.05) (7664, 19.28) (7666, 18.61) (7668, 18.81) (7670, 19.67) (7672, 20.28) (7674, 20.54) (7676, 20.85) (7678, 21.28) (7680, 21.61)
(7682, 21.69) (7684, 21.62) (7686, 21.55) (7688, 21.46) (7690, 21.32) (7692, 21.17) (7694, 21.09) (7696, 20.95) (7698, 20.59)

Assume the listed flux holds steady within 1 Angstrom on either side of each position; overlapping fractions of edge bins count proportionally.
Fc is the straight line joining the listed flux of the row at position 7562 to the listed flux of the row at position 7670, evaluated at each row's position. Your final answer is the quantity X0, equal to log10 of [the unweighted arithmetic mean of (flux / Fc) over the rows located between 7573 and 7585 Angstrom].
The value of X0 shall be 0.014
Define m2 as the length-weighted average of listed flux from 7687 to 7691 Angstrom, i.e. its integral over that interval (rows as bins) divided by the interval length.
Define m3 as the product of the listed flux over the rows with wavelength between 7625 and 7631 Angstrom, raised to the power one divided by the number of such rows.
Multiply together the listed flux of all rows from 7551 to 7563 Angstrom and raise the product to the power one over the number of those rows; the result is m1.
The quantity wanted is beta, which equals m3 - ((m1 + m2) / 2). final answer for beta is 0.09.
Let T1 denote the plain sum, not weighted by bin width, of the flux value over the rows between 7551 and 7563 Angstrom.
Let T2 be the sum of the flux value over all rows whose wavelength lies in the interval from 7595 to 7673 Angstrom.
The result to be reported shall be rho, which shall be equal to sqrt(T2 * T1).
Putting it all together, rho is 324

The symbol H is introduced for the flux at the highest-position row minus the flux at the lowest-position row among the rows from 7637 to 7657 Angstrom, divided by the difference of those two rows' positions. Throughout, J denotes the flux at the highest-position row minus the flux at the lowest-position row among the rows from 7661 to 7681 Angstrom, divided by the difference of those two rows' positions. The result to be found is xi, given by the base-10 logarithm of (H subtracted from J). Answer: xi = -1.1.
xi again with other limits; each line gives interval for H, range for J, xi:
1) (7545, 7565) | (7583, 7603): -0.9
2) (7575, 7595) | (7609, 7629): -1.2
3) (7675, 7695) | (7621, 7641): -1.6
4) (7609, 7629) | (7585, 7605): -1.3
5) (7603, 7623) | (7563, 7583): -1.0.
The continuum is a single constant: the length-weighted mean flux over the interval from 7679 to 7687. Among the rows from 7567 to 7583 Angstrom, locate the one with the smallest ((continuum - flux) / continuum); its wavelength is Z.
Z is 7578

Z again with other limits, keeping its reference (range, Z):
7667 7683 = 7682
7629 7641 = 7636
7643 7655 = 7652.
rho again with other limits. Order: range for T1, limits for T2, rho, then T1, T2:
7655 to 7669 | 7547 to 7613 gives 316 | 140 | 713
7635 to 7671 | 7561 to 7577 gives 254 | 376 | 172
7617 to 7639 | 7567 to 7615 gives 349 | 233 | 521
